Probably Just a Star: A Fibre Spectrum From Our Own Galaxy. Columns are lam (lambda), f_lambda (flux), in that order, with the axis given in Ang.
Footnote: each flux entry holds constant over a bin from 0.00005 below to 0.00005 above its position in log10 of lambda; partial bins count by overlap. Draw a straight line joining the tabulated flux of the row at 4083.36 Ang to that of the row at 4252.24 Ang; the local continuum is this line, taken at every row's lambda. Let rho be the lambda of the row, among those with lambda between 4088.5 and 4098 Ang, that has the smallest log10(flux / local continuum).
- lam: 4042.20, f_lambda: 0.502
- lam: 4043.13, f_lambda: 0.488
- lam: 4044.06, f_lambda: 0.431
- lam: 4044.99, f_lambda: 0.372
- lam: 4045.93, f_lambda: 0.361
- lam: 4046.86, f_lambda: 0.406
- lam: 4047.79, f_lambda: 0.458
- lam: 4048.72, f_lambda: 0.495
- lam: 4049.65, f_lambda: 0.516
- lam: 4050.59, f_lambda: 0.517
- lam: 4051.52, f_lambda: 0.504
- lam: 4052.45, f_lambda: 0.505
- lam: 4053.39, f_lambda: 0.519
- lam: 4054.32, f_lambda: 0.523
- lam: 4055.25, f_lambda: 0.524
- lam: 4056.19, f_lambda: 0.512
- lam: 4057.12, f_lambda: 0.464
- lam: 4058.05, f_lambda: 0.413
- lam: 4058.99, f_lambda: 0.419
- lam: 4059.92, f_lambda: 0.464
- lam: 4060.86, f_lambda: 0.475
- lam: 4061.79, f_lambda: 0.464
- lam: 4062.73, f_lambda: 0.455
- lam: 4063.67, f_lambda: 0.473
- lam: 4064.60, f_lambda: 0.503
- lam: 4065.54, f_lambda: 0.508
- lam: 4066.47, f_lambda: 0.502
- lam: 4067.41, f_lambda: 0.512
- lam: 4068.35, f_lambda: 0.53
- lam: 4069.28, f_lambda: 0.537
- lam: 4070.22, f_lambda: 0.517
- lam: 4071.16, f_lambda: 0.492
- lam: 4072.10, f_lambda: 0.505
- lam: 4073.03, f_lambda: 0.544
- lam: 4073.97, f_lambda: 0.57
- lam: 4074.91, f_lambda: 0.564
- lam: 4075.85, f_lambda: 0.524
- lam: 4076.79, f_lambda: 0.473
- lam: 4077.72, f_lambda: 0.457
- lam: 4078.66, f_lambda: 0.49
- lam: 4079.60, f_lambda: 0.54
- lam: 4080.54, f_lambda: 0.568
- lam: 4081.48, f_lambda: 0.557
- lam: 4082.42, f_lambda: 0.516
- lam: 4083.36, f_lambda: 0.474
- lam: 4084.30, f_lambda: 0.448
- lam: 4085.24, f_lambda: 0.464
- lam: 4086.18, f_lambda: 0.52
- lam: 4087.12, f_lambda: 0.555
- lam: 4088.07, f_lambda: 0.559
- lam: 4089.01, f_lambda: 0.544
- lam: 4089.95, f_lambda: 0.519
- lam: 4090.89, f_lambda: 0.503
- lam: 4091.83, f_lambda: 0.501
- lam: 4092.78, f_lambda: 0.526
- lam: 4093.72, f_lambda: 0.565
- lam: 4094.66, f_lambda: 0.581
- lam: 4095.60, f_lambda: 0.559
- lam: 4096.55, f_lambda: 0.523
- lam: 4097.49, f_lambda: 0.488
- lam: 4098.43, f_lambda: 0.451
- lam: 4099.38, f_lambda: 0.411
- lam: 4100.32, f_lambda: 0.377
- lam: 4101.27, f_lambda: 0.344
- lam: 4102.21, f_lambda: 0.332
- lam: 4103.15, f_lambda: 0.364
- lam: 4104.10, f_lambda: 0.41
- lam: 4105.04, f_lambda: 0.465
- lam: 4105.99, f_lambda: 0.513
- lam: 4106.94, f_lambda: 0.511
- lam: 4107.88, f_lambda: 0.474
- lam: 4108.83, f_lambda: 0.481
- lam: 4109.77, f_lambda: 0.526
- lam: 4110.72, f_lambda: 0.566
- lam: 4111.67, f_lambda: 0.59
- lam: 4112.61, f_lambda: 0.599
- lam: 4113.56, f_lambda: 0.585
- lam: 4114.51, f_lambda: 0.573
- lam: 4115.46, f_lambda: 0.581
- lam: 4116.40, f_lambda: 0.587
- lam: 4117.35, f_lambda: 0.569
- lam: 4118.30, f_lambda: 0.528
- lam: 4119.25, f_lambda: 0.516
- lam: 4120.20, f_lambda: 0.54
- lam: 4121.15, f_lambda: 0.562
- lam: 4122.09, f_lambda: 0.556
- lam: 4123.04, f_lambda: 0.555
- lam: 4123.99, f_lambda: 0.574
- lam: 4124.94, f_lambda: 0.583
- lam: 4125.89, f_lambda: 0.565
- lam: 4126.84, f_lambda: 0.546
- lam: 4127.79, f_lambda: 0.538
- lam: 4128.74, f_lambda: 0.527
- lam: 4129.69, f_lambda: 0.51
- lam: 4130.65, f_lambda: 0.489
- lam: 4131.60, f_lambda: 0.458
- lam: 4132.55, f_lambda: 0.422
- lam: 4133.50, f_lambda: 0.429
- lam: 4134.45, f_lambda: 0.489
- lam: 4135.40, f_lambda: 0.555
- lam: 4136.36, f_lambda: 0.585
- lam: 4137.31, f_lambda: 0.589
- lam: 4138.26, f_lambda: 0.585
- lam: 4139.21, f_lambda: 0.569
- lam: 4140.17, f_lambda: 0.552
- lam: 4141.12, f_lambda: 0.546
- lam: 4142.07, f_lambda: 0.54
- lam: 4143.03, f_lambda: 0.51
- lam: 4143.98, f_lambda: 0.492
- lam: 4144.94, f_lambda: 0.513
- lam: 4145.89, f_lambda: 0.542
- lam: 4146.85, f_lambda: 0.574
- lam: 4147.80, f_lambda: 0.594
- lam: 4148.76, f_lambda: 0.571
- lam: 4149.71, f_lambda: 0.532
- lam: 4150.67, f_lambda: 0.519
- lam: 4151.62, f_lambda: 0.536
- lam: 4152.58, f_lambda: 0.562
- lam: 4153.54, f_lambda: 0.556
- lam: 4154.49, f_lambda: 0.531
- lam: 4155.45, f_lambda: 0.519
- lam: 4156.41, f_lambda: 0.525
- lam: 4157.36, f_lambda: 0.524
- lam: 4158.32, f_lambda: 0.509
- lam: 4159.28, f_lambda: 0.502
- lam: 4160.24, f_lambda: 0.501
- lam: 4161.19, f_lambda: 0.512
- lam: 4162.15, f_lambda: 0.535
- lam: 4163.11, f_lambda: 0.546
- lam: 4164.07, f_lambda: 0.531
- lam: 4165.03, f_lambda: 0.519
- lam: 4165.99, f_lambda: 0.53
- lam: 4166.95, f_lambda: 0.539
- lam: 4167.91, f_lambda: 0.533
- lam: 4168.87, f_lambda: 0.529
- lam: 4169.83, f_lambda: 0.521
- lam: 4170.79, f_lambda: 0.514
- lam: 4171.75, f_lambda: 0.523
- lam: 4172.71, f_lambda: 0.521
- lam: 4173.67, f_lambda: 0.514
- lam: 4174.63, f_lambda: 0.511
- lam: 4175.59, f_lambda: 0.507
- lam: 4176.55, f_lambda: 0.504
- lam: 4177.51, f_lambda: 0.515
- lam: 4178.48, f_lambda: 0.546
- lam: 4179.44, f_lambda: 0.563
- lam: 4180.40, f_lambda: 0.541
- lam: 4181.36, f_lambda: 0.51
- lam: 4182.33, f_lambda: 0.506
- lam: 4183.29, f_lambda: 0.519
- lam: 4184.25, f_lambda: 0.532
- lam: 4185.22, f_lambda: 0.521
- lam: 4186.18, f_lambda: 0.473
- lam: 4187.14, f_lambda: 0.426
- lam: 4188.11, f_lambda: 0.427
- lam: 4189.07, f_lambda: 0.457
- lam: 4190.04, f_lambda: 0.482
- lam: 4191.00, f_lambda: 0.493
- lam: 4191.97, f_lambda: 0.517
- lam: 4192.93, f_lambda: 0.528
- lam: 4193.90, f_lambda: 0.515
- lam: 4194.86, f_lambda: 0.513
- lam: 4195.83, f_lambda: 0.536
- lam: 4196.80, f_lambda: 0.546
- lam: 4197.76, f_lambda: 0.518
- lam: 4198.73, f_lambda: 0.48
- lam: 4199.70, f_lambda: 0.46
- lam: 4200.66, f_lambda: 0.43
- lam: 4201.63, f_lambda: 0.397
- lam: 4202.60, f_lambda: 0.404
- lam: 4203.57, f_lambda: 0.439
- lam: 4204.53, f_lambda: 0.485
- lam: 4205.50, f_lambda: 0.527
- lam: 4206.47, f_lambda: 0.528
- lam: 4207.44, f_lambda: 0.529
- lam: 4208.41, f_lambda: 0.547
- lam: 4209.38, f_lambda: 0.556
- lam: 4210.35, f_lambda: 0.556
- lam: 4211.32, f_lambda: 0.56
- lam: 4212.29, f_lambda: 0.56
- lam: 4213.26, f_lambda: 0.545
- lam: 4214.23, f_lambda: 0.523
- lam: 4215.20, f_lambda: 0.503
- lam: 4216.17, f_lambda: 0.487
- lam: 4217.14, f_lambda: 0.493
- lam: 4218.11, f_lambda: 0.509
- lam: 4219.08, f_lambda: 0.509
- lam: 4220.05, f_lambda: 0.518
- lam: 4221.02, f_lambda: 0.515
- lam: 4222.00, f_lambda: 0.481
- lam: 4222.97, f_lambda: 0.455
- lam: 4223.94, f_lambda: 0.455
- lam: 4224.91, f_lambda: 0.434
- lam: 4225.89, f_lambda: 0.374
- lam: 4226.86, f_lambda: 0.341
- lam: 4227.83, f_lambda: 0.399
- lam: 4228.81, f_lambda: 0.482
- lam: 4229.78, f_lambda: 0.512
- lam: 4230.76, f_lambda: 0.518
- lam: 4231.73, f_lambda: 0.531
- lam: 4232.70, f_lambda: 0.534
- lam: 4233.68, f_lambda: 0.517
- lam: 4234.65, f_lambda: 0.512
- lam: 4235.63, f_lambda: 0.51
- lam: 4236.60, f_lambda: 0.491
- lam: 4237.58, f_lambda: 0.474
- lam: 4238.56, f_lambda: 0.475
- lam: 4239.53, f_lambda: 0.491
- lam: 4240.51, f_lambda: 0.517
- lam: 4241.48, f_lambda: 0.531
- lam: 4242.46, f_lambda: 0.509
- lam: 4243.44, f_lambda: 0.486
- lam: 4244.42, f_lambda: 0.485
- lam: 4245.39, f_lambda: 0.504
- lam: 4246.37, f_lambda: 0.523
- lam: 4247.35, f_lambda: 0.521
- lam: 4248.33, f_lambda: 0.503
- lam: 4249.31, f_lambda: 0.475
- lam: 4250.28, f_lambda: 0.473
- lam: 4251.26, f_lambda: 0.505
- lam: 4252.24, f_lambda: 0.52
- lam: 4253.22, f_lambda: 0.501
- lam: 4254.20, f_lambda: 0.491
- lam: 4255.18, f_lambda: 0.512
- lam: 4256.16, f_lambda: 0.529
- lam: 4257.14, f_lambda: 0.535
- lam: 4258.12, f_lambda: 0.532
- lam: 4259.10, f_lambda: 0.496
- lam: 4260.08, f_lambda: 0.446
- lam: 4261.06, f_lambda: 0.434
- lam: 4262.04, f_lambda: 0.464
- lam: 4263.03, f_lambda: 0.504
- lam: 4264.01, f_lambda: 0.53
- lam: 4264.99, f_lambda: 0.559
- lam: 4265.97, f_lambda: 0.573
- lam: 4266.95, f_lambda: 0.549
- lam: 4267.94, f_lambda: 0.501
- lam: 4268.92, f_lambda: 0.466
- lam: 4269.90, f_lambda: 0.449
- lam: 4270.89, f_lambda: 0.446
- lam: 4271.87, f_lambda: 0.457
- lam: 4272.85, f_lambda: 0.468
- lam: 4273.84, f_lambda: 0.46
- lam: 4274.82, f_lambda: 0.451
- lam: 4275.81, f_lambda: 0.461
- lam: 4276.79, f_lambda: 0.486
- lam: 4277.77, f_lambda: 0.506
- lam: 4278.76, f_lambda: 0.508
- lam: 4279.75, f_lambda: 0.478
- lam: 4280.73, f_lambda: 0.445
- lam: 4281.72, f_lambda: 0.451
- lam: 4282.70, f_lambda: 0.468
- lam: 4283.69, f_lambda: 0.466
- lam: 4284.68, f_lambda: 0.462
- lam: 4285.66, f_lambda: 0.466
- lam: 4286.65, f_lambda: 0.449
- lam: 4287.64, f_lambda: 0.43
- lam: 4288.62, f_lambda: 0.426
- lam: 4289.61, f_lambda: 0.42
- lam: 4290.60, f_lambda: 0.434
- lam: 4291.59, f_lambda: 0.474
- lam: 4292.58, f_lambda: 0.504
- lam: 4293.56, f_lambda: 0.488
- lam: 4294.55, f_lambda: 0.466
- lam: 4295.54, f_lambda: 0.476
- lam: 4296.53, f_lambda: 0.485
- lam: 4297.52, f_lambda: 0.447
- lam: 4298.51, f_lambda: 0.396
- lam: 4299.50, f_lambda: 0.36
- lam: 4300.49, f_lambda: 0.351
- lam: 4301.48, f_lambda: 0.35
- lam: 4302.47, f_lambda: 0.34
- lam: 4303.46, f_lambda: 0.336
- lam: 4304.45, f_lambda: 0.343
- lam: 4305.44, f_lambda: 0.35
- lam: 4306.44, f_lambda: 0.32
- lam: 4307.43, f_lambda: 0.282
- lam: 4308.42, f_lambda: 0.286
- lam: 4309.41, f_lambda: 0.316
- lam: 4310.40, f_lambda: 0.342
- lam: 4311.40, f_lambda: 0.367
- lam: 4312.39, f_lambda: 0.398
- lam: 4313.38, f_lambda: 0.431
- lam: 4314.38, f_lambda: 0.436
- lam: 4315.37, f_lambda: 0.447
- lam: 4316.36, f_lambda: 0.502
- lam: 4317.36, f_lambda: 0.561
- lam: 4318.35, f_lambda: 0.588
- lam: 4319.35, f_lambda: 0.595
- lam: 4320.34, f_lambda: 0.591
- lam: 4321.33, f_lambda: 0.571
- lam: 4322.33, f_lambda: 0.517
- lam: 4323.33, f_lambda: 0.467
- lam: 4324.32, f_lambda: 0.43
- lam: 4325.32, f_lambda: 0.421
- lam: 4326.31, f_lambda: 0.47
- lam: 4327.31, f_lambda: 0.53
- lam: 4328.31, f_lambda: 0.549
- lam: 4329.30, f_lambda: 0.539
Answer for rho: 4097.49 Ang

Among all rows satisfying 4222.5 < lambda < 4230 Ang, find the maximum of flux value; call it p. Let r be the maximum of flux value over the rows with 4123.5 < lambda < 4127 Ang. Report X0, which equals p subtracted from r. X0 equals 0.071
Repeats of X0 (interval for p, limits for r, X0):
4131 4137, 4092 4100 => -0.004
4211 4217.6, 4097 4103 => -0.072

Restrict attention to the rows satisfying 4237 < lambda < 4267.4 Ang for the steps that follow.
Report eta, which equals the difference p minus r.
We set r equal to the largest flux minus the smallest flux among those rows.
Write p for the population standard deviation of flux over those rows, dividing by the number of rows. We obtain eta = -0.11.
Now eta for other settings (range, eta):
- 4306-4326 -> -0.21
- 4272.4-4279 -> -0.04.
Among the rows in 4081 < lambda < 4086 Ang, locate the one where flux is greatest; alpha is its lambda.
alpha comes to 4081.48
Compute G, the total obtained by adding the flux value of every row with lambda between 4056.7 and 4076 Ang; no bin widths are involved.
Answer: 10.4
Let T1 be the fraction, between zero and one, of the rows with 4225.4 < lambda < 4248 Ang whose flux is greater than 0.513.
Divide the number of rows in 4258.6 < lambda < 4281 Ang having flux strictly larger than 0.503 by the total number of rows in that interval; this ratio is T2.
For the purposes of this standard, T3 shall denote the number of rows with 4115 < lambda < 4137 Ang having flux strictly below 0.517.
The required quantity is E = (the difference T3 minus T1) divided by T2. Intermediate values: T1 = 0.35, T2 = 0.3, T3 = 7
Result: 22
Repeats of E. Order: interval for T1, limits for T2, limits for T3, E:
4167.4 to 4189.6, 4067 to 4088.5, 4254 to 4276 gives 22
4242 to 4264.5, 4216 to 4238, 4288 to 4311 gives 47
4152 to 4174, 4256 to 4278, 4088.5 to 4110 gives 36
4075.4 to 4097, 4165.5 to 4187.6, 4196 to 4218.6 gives 11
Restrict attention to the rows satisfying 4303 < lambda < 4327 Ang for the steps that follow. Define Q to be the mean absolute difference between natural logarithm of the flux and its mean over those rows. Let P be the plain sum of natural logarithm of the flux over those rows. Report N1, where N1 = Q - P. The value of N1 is 21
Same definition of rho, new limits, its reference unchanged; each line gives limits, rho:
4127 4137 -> 4132.55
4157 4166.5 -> 4160.24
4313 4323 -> 4313.38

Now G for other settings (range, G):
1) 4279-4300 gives 9.5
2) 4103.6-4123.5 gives 11.3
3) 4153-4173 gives 11.0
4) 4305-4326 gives 9.2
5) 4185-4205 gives 10.0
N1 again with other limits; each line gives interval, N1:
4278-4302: 20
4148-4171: 15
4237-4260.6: 17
